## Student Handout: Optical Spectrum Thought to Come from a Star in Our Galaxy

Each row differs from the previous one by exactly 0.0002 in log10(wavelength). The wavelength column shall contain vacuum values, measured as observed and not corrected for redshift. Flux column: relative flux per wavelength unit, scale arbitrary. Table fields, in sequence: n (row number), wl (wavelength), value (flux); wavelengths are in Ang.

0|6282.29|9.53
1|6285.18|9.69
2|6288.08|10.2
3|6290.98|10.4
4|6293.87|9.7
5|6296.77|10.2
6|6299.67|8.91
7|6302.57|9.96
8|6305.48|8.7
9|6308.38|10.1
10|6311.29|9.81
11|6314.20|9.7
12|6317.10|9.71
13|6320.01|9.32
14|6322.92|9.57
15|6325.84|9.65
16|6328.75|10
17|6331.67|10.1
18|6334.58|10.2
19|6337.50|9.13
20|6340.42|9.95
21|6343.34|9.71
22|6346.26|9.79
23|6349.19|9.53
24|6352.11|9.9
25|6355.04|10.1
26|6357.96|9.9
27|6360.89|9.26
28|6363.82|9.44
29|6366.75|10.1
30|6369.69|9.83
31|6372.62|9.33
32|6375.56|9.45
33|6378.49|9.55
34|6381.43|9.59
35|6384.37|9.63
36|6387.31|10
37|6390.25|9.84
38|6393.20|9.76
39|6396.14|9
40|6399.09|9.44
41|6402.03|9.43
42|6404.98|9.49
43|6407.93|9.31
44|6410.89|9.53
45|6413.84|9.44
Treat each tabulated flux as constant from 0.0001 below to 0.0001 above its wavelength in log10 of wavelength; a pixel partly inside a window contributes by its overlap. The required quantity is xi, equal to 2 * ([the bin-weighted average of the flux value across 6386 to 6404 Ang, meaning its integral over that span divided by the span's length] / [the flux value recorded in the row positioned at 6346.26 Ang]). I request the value 1.96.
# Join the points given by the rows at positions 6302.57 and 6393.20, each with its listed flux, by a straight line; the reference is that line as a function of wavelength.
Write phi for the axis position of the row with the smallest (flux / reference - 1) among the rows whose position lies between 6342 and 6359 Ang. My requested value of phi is 6349.19 Ang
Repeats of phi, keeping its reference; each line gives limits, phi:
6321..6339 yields 6337.50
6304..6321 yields 6305.48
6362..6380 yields 6372.62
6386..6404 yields 6396.14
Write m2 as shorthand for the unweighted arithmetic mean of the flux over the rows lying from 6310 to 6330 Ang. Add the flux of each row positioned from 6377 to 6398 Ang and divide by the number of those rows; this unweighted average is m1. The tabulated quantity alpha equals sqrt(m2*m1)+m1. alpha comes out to 19.3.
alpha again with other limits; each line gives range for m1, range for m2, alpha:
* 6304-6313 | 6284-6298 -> 19.3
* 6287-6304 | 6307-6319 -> 19.8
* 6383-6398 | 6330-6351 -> 19.4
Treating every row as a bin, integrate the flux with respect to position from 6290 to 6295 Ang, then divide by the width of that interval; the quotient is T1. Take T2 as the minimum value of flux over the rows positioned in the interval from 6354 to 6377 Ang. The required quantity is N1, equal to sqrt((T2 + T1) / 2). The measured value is 3.11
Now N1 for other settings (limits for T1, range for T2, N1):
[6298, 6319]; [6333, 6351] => 3.06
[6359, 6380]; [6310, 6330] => 3.07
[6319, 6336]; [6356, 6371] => 3.09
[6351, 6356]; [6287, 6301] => 3.07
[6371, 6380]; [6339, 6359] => 3.08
